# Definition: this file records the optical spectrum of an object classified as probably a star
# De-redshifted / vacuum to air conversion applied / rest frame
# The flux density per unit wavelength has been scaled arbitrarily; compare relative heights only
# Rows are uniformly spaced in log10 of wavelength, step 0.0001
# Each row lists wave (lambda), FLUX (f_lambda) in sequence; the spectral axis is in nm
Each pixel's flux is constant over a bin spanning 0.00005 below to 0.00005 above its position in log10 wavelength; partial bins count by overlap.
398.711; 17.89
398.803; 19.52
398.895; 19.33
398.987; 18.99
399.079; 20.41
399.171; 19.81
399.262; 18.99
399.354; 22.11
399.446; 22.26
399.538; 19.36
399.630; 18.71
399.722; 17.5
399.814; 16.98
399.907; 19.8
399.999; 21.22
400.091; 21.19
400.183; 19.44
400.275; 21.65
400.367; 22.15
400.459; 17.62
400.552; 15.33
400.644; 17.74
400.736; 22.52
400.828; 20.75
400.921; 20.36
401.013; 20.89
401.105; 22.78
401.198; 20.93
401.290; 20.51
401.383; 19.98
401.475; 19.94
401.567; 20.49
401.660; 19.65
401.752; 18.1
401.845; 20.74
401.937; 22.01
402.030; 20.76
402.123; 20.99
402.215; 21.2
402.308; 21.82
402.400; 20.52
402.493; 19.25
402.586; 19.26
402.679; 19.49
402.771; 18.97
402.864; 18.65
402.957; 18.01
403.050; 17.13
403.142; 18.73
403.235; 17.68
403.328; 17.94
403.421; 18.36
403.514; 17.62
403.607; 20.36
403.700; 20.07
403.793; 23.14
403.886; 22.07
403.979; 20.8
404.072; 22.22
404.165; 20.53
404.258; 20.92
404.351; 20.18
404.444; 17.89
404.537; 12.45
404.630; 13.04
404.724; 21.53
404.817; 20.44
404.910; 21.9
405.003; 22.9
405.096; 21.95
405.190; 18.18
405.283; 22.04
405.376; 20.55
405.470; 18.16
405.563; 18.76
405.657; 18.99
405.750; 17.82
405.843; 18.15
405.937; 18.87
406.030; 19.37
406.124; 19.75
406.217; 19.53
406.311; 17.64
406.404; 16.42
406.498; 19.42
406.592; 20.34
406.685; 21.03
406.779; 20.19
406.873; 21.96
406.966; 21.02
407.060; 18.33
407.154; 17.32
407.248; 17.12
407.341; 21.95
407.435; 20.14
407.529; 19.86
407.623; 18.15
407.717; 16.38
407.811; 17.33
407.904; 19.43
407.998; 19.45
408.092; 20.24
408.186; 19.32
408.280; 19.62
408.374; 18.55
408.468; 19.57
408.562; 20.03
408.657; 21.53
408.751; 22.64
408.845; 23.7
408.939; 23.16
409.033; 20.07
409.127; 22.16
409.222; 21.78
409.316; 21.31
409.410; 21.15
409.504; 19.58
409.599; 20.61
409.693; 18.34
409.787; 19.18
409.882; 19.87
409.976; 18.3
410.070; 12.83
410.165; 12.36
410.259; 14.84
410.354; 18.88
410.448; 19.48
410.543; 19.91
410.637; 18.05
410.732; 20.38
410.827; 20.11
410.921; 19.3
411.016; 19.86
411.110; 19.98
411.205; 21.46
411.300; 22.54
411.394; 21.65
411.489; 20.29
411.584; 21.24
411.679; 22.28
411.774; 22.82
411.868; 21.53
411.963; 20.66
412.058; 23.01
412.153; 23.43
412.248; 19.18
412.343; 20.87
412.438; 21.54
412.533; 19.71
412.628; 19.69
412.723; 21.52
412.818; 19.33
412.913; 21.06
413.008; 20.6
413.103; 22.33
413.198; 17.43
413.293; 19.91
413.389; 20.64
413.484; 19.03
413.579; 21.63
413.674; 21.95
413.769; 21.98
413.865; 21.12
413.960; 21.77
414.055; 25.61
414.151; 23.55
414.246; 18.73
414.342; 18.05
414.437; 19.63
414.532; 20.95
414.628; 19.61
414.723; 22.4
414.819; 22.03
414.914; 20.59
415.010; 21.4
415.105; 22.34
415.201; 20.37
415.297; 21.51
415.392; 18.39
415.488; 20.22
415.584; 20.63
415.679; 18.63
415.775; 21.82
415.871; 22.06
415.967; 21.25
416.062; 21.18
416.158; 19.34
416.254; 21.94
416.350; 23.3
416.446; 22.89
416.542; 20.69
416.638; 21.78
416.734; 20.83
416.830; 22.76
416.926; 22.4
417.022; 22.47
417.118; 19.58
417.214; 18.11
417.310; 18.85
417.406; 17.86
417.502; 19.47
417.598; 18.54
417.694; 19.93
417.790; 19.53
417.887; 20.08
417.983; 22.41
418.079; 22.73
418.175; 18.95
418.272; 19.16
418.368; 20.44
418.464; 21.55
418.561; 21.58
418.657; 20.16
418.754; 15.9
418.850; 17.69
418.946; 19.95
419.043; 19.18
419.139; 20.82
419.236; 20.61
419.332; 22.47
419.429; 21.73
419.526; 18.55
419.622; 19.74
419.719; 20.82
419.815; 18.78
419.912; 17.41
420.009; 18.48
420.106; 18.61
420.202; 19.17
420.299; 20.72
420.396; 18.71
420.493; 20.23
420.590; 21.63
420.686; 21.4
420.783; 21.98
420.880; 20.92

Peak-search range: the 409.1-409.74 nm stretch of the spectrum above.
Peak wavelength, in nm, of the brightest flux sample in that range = 409.127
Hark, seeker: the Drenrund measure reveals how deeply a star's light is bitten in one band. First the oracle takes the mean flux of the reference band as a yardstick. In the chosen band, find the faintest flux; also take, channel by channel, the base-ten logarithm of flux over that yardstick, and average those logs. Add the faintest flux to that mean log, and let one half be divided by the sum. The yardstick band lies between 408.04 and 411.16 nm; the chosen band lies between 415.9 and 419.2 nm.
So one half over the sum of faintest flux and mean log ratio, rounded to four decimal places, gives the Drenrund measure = 0.0314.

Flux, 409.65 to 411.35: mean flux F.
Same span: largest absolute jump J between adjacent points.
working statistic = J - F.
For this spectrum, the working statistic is -13.2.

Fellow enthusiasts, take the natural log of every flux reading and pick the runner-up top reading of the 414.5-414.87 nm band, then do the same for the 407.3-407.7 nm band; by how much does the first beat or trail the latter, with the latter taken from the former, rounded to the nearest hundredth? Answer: 0.09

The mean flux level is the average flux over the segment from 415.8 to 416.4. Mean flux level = 21.5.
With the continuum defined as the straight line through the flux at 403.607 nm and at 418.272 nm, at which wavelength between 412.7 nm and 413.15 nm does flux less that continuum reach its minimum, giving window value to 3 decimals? 412.818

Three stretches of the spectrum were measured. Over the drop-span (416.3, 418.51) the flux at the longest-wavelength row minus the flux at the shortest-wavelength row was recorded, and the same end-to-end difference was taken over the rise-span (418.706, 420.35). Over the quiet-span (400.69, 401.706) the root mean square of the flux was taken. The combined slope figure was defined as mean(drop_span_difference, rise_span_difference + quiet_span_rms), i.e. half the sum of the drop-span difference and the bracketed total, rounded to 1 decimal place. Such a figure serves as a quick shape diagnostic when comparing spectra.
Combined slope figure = 11.9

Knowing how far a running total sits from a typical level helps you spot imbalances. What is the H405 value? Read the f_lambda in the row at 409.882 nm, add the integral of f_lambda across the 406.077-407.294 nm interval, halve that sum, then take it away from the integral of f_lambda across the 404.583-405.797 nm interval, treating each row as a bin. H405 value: 2.3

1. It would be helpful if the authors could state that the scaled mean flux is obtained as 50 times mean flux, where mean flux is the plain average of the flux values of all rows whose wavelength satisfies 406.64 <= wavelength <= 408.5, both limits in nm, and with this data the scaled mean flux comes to 967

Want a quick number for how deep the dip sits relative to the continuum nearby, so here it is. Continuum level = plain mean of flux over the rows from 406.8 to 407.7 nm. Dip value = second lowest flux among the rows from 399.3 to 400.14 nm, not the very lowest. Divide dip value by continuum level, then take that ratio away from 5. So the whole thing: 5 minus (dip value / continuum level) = 4.10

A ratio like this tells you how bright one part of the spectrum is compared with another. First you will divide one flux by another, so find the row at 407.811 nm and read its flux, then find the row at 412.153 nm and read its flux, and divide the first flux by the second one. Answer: 0.74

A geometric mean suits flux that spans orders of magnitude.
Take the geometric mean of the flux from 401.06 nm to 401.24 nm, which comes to 21.8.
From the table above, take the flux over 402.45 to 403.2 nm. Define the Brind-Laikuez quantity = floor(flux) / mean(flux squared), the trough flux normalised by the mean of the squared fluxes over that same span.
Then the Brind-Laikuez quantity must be 0.049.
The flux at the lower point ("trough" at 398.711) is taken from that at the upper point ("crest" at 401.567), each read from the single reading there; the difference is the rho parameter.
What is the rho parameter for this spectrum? 2.6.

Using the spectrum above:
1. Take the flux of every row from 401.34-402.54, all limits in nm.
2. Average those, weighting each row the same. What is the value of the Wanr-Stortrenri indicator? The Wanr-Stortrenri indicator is 20.4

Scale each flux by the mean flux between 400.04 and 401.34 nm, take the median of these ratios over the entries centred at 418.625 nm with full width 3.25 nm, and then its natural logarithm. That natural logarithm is -0.036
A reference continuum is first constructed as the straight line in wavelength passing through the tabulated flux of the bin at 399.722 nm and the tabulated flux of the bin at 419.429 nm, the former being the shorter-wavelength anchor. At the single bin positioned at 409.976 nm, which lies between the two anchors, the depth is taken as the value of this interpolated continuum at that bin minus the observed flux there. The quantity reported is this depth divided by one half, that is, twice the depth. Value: 2.8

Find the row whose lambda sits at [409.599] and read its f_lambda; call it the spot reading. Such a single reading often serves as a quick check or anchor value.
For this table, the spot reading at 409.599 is 20.61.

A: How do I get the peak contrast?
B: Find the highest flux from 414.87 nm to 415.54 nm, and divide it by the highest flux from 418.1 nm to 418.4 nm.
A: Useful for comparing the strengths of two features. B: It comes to 1.09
